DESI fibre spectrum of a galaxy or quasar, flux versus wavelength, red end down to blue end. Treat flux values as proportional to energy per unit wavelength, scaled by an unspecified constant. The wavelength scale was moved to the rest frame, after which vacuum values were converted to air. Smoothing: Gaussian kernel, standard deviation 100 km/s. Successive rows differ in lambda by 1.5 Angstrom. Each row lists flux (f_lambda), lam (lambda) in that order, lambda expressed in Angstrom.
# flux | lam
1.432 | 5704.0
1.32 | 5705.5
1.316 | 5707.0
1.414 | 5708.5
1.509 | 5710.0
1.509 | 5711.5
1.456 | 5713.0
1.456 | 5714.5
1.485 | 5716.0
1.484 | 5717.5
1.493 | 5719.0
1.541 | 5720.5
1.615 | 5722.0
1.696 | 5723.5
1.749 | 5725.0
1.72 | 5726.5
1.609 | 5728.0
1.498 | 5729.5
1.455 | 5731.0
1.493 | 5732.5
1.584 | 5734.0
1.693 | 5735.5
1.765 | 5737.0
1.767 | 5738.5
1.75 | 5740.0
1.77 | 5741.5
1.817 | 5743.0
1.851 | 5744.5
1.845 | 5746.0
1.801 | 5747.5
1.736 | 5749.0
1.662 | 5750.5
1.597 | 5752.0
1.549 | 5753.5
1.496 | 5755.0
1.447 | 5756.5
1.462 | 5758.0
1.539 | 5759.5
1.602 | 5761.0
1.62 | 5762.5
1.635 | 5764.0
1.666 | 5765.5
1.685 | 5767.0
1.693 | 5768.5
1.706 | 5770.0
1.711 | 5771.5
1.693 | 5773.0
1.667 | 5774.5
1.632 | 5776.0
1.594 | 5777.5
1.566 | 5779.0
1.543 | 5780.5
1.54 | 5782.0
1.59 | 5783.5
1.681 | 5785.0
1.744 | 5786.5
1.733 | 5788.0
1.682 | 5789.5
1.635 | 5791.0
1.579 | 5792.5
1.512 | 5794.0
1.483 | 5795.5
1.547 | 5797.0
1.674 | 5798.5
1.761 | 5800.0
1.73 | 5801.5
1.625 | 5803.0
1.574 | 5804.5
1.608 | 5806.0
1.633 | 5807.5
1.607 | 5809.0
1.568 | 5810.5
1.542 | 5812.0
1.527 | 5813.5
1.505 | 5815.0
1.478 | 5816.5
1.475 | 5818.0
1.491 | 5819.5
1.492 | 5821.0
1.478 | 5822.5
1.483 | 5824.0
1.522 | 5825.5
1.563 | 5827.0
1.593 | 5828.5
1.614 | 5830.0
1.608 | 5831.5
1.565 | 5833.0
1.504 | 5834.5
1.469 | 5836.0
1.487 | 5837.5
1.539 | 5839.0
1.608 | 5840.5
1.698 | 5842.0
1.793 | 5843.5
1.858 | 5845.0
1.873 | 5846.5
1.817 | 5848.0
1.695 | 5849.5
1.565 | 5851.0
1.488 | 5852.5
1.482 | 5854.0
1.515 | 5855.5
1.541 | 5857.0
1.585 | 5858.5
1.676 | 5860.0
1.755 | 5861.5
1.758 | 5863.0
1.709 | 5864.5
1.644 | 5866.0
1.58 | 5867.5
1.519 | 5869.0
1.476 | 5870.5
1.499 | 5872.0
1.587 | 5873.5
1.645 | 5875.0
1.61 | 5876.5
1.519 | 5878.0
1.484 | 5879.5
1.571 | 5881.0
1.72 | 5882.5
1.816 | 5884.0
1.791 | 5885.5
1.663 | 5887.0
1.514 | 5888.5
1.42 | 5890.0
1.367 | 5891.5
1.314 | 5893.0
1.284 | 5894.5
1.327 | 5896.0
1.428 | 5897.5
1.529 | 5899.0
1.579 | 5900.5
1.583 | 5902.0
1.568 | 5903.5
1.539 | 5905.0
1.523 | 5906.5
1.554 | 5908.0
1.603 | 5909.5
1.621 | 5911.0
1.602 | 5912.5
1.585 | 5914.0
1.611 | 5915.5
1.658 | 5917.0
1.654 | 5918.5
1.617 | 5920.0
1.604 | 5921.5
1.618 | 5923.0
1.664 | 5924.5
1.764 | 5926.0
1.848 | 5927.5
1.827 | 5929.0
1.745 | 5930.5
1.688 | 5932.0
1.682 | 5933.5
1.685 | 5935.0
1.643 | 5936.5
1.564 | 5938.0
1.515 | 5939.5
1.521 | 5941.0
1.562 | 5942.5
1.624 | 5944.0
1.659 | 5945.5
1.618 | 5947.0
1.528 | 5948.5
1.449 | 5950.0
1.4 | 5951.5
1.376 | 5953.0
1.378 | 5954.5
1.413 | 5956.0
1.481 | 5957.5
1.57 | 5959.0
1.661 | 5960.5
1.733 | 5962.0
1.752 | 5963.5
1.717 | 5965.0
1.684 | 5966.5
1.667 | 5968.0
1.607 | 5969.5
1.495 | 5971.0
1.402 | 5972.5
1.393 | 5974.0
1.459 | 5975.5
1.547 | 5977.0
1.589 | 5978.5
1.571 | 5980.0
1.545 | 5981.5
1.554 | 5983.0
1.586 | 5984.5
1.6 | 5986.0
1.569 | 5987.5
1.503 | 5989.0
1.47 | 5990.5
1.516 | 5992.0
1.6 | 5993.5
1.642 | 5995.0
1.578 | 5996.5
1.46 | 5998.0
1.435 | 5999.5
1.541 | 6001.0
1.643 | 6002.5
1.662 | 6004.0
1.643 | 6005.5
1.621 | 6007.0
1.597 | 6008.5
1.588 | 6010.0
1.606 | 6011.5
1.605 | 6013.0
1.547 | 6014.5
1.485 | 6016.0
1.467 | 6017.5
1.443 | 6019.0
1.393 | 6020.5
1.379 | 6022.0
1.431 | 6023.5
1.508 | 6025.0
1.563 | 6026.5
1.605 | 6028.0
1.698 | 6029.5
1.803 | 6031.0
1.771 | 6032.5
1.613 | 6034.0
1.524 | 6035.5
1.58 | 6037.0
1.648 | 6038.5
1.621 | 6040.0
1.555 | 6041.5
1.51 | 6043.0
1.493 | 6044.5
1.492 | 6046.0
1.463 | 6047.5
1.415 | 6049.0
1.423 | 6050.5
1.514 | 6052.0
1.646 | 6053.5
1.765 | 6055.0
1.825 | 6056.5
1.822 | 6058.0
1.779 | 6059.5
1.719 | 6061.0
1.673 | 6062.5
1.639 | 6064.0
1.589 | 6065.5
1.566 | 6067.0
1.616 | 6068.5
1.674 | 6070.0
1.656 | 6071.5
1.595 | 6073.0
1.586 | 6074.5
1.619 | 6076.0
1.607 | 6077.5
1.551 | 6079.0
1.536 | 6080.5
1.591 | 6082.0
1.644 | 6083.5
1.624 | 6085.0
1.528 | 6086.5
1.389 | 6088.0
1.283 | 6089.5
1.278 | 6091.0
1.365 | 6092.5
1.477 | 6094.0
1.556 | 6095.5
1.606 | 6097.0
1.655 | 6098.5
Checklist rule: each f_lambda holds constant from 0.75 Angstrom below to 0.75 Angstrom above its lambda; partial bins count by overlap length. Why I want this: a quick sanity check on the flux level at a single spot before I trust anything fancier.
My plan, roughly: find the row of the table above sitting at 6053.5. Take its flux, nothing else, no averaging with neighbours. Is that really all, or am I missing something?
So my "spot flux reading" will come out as 1.646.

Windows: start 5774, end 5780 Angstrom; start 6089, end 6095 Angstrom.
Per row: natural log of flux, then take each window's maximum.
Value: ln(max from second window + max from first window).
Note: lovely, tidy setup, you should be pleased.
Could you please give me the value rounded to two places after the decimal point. -0.10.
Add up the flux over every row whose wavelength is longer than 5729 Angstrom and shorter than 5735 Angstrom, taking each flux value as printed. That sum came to 6.0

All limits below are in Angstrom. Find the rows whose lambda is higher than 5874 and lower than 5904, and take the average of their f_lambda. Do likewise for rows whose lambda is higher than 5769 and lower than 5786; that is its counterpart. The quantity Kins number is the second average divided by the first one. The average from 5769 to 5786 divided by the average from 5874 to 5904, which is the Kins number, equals 1.06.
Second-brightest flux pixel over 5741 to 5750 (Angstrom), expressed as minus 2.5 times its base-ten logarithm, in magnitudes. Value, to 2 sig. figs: -0.66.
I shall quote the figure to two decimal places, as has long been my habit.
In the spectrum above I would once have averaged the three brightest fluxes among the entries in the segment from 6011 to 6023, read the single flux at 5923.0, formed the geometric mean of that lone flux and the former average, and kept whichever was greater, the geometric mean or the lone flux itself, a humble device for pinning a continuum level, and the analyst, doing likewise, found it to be 1.62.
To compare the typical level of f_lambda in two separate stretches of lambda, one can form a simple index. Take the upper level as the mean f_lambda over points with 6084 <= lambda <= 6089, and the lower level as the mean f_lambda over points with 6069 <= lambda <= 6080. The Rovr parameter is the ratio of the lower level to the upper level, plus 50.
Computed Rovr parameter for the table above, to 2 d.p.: 51.07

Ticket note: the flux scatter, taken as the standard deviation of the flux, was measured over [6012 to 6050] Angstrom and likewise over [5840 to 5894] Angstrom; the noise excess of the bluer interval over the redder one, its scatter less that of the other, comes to 0.03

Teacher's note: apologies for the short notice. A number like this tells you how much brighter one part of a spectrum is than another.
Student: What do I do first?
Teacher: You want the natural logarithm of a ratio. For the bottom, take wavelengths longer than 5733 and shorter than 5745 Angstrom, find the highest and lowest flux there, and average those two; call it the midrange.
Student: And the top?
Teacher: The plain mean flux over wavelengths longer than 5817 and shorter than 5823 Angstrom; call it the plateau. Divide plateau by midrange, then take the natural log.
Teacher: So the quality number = -0.15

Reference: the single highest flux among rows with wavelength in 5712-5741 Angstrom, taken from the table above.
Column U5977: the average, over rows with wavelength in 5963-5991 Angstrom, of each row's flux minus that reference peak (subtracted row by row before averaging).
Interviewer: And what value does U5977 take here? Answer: -0.20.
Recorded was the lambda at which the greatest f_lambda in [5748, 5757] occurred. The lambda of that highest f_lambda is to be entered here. 5749.0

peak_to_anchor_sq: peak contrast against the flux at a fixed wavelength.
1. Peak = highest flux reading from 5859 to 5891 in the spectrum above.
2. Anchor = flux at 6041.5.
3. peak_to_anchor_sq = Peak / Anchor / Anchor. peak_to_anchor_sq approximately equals 0.75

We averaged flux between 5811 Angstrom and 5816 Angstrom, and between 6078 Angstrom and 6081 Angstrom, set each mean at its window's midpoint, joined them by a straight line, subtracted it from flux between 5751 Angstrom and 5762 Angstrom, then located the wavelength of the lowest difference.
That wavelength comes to 5756.5 Angstrom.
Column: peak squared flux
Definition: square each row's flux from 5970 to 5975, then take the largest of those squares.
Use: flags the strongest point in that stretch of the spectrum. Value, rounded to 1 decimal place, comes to 2.2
